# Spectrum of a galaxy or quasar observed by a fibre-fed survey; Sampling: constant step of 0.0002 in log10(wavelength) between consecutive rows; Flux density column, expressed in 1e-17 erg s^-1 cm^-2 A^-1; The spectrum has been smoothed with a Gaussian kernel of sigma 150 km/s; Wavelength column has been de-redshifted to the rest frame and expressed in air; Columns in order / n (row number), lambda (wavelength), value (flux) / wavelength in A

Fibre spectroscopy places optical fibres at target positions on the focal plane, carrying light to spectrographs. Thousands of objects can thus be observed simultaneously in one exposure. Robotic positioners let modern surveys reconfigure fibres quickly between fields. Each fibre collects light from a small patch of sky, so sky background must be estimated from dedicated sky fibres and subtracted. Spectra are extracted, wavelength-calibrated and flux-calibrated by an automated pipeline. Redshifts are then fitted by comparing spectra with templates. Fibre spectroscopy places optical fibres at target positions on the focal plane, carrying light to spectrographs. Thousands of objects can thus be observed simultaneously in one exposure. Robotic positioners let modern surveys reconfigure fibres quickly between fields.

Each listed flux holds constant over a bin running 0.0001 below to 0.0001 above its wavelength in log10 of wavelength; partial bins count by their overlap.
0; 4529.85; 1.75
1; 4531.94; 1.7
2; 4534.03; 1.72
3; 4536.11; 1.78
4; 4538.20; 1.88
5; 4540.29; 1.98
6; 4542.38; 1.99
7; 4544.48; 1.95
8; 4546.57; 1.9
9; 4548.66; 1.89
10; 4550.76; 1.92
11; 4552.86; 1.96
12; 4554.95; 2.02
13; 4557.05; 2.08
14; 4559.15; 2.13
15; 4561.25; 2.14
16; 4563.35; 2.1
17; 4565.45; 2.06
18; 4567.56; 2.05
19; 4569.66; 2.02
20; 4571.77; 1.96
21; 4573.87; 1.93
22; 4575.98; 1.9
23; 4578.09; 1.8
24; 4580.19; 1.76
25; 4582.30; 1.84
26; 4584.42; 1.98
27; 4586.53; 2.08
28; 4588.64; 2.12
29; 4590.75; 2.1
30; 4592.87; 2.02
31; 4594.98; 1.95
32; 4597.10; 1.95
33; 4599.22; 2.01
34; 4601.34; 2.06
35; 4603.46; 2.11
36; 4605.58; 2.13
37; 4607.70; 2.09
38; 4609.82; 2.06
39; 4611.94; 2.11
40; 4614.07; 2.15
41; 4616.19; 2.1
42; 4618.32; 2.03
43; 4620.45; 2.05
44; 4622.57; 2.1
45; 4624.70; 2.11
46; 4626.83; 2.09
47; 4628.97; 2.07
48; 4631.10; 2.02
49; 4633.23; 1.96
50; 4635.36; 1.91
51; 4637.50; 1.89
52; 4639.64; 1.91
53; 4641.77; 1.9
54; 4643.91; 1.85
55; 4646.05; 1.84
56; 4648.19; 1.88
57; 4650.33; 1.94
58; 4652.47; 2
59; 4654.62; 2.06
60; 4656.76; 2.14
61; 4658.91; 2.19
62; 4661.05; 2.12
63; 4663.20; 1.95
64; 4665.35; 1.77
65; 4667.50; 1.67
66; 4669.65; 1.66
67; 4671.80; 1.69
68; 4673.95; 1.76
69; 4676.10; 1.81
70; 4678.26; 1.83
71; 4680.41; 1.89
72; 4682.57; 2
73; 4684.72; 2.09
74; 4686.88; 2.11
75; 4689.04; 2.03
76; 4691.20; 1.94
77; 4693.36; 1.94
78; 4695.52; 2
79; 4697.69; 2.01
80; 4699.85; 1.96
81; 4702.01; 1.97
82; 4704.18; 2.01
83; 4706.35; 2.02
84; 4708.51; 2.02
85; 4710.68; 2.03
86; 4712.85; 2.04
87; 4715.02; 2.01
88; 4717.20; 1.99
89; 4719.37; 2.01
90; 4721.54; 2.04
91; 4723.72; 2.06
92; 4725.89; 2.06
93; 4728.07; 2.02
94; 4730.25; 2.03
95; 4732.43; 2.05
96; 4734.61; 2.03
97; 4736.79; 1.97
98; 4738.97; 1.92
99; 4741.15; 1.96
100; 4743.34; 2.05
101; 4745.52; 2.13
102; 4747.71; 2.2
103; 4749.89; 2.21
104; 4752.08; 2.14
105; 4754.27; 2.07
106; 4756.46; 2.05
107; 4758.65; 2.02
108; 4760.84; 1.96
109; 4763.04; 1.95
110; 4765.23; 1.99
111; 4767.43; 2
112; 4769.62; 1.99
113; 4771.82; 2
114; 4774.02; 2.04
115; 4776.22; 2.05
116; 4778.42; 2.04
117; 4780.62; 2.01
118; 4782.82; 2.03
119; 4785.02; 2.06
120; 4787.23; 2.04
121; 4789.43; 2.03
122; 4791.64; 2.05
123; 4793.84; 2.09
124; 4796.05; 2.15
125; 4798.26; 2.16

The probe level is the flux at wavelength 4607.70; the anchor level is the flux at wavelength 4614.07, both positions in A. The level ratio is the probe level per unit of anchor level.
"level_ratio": 0.97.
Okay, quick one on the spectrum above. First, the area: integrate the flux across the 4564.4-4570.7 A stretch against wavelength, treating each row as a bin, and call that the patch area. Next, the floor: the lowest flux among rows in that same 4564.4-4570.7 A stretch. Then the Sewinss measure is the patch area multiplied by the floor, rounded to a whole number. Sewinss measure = 26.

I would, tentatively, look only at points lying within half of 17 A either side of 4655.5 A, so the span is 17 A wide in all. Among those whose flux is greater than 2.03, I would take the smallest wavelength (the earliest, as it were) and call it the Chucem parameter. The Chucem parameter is 4654.62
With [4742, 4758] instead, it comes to 4743.34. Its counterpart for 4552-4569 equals 4557.05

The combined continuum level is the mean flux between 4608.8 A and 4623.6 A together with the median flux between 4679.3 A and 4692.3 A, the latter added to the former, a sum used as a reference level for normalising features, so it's 4.10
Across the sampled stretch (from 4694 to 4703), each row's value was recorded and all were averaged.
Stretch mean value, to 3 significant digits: 1.98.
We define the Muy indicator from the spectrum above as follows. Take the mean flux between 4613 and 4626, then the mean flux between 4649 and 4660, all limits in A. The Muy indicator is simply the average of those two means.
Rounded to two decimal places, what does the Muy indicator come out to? 2.08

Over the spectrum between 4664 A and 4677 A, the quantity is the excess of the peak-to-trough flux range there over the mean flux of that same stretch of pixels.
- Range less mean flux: -1.58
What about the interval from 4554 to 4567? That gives -1.97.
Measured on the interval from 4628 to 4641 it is -1.78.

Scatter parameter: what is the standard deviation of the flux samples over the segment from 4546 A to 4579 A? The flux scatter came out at 0.10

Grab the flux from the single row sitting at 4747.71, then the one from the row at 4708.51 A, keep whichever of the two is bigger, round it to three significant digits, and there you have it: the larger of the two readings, 2.20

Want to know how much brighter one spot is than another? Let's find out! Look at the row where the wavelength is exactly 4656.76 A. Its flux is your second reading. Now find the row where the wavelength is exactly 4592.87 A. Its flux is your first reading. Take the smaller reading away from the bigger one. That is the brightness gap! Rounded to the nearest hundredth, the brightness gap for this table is 0.12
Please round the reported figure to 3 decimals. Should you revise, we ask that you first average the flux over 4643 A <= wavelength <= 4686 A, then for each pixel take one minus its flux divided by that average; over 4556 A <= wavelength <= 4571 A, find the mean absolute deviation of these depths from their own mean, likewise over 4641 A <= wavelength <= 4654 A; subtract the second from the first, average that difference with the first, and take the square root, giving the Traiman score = 0.079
